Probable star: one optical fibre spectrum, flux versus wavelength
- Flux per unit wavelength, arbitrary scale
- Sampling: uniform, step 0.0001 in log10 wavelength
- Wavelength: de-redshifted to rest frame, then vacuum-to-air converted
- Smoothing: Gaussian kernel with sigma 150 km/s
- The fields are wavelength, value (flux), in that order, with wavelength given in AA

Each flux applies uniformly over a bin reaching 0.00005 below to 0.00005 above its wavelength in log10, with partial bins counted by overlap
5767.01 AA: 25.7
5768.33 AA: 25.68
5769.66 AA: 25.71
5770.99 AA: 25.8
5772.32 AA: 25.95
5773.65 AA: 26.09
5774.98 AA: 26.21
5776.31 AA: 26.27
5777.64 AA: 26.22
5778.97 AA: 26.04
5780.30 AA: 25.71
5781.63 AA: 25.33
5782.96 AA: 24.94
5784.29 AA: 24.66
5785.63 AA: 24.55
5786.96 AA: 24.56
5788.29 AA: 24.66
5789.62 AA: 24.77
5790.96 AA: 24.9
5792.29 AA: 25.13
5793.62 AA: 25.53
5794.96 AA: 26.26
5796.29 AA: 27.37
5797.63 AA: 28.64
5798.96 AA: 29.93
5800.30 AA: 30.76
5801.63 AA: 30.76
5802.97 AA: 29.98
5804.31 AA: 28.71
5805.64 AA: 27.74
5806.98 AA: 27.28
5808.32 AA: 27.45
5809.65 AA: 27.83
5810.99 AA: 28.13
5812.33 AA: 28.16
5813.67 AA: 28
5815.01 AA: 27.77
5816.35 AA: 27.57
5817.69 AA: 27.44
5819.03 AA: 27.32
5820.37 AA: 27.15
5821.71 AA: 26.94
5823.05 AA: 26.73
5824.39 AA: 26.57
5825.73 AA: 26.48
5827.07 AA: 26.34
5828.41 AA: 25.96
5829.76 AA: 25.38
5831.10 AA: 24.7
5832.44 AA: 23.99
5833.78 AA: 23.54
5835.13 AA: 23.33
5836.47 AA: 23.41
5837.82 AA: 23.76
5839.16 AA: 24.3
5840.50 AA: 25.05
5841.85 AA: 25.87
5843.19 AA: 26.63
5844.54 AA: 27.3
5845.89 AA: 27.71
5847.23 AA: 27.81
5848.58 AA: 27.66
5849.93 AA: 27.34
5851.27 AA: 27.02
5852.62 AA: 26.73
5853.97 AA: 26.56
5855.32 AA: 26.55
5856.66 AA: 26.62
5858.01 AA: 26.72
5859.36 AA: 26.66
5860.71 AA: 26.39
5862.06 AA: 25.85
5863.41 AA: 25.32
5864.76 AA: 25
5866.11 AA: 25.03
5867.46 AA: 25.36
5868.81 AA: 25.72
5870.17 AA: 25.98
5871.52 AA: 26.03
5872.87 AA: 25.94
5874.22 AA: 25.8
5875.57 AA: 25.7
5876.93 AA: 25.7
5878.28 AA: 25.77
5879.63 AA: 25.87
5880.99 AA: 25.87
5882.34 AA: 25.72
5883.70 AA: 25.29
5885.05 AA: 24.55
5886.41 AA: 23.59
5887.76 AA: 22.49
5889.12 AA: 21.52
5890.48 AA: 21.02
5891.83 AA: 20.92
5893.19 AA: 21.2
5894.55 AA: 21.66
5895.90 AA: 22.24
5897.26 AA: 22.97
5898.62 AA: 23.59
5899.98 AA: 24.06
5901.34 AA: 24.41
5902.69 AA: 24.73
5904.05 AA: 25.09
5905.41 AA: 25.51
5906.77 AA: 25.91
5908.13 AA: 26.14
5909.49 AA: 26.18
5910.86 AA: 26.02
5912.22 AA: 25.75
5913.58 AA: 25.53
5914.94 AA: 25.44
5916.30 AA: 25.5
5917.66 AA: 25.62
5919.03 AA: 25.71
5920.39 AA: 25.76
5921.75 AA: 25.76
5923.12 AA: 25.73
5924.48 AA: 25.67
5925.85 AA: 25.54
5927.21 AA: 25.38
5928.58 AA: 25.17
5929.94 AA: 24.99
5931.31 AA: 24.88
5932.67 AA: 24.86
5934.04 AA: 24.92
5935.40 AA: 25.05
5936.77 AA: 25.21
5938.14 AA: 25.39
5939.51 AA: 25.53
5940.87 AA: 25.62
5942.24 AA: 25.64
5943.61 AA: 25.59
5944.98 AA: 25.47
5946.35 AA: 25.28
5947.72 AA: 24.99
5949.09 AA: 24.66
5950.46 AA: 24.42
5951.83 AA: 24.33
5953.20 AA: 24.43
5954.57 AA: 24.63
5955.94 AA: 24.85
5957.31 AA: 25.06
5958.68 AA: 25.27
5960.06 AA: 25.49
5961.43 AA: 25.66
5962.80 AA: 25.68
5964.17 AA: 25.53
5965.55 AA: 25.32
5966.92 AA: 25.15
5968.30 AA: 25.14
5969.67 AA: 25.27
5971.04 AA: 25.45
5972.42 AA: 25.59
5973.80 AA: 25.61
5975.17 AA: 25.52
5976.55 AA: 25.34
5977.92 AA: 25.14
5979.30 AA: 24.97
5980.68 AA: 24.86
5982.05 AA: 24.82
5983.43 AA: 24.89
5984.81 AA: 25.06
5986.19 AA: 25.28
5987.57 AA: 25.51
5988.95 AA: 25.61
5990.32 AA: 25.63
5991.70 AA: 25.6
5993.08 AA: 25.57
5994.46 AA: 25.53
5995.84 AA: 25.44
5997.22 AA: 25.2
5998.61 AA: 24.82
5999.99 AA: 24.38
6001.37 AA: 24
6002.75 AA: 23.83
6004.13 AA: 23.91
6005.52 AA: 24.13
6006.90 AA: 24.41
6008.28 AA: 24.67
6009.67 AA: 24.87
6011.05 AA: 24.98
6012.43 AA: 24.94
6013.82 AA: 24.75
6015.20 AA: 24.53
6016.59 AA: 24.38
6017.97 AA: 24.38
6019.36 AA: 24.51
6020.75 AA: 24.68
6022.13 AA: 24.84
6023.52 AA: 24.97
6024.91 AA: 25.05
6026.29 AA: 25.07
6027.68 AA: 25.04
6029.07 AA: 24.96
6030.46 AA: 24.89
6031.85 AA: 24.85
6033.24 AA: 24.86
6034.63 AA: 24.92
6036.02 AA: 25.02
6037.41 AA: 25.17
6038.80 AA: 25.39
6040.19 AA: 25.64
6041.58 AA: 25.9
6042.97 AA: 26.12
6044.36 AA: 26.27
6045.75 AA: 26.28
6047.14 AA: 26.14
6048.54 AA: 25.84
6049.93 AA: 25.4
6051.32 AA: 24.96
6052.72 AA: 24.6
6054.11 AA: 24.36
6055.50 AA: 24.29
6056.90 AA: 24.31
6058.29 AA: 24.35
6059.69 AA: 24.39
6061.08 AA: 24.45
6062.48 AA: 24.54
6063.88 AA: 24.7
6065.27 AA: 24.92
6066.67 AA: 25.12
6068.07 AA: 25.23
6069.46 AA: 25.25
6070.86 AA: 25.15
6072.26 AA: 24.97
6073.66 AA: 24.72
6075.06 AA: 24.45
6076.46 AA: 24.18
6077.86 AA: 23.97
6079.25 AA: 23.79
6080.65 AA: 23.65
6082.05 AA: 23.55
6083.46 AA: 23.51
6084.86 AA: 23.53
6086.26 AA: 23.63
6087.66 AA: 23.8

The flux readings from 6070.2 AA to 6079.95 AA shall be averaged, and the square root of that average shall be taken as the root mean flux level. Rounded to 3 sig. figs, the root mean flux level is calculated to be 4.95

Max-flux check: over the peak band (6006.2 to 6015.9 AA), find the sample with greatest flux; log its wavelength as 6011.05 AA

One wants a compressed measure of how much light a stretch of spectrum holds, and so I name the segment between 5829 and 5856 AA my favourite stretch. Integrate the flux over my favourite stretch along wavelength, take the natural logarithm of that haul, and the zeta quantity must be 6.54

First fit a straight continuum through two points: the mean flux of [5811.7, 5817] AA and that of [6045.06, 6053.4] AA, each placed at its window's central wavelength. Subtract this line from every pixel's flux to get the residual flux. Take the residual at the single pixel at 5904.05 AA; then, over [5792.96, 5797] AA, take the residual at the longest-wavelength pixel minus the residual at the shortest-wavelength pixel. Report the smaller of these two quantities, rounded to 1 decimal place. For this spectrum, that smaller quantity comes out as -1.9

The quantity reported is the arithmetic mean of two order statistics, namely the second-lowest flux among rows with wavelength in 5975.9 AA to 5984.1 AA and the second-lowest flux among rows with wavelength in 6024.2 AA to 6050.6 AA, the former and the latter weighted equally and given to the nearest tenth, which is 24.9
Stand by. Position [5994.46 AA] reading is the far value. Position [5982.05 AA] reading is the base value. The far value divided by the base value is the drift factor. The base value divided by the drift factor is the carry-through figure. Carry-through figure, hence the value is 24.1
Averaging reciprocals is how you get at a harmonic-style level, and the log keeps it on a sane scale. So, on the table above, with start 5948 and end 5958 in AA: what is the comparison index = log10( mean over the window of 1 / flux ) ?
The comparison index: -1.391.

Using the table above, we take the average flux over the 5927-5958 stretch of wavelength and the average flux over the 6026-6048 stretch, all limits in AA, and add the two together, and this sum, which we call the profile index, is 50.5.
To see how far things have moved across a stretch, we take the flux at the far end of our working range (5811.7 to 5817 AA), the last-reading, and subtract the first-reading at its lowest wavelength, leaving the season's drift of -0.6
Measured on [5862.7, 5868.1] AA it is 0.0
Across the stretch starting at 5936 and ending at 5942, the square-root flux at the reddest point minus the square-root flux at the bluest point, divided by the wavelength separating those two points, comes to 0.010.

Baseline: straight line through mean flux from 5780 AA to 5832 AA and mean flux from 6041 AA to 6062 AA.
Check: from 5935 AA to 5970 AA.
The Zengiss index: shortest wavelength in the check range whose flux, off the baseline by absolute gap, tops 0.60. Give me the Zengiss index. 5935.40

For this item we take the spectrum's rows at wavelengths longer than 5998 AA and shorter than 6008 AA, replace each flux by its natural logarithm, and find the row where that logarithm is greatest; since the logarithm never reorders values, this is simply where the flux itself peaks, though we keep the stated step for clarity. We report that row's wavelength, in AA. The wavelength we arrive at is 5998.61 AA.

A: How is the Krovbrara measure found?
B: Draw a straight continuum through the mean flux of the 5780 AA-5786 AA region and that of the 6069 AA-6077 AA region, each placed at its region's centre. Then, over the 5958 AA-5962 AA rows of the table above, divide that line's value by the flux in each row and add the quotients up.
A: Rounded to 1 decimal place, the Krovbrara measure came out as 2.9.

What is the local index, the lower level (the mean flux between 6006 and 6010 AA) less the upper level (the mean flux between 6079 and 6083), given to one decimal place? 1.0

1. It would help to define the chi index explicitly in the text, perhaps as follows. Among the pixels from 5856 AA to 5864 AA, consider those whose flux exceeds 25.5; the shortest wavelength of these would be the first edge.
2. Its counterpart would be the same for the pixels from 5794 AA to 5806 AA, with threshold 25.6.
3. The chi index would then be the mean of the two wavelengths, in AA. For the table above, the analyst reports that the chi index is 5825.8 AA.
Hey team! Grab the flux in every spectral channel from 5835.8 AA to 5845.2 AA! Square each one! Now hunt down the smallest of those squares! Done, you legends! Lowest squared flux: 548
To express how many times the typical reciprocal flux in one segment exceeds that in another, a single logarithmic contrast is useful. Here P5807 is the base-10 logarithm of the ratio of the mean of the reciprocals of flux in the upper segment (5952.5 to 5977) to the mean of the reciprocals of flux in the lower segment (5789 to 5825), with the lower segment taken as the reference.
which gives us 0.037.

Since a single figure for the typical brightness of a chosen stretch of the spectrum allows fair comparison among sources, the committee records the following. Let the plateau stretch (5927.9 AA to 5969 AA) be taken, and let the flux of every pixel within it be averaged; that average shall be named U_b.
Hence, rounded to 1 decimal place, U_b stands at 25.1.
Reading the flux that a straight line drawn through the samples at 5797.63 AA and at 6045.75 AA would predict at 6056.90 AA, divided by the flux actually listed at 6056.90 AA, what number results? 1.08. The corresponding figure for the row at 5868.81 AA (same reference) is 1.09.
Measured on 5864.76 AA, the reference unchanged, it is 1.12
